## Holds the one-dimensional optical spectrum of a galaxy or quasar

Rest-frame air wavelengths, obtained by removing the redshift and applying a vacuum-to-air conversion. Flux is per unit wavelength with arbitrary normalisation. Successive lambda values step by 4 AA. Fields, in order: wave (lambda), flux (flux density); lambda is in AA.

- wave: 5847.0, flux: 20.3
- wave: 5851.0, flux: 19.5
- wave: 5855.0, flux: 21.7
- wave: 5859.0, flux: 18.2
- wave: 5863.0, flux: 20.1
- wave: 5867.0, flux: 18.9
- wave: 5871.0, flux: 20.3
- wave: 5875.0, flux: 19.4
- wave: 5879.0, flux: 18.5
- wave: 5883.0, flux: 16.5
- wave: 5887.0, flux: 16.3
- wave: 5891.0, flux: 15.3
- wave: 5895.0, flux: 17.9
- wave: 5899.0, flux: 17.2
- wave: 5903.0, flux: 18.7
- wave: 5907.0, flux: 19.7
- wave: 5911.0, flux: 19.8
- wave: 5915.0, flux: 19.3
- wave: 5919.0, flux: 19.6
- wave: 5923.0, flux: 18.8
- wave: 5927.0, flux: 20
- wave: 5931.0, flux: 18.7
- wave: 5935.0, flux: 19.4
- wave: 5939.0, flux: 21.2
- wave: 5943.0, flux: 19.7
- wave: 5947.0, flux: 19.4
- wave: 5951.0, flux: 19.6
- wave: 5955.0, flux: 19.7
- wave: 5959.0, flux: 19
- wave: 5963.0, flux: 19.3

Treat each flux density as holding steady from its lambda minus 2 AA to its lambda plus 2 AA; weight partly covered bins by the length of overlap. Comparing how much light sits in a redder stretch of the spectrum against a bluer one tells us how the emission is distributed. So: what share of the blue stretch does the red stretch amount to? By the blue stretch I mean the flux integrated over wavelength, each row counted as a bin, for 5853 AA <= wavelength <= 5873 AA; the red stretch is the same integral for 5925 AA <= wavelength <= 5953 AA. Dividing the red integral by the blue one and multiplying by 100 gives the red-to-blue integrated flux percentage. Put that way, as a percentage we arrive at 139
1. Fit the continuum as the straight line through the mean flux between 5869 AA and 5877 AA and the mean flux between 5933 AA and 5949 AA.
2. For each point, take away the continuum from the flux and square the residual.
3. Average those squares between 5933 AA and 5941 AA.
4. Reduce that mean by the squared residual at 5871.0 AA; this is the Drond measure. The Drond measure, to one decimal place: 0.7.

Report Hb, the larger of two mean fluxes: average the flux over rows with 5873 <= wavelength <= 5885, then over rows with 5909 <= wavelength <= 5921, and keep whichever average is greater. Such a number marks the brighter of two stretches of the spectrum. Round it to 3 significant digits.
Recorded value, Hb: 19.6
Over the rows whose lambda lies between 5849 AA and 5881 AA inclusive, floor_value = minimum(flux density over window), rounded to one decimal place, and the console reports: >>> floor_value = 18.2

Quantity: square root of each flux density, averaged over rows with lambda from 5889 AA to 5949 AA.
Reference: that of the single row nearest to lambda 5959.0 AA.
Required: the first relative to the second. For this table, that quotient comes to 0.999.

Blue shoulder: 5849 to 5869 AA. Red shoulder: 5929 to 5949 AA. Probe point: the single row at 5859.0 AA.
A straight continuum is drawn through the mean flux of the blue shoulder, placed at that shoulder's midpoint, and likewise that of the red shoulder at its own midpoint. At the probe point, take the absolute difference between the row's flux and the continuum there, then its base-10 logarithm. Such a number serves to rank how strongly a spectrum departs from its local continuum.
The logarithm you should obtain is 0.17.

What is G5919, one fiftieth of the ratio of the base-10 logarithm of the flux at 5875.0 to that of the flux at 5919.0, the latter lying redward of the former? 0.0199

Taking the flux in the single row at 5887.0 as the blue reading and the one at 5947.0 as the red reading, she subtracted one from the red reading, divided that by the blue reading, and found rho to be 1.13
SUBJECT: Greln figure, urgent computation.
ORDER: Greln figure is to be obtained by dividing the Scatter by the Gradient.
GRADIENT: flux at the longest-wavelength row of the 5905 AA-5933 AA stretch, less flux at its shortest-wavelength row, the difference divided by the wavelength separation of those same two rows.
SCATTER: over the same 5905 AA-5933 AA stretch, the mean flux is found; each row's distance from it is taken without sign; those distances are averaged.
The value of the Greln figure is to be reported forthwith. -10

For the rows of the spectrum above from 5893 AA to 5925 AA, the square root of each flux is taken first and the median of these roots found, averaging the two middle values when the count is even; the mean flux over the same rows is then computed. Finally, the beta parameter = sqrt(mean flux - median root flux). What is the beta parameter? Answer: 3.81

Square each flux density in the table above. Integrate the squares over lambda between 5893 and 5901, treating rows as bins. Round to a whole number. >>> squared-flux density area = 2465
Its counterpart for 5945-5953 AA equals 3042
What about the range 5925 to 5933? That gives 2999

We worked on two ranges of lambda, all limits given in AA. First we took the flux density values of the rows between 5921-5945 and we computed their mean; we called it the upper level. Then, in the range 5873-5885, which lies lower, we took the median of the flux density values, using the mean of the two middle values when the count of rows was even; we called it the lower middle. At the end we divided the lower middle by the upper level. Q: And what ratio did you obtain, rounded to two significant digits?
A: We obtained 0.94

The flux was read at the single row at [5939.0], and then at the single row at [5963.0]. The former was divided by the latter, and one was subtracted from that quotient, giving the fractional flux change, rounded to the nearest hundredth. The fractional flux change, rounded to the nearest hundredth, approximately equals 0.10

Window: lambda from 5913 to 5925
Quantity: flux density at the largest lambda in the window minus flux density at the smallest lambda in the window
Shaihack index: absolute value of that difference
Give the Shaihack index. 0.50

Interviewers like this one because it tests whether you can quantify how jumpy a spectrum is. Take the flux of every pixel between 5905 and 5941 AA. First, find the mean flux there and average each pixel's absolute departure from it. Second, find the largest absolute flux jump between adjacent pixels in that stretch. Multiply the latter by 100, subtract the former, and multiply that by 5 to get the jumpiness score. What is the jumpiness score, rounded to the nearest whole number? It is 897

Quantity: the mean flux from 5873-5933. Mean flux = 18.4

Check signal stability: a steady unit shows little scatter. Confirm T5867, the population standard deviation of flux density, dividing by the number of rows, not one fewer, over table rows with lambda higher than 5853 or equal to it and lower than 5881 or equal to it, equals 1.12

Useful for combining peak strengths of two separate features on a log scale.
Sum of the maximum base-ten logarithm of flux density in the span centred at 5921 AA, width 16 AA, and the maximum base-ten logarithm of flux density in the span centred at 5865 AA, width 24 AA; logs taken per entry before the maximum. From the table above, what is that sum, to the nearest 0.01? 2.64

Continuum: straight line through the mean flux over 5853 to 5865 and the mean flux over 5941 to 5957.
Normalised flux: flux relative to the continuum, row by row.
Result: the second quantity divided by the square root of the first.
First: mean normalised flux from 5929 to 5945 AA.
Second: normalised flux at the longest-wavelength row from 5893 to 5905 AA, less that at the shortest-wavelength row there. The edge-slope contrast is 0.042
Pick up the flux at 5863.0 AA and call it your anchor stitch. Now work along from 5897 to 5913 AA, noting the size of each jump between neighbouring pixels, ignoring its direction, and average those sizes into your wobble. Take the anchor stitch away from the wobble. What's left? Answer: -19.2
